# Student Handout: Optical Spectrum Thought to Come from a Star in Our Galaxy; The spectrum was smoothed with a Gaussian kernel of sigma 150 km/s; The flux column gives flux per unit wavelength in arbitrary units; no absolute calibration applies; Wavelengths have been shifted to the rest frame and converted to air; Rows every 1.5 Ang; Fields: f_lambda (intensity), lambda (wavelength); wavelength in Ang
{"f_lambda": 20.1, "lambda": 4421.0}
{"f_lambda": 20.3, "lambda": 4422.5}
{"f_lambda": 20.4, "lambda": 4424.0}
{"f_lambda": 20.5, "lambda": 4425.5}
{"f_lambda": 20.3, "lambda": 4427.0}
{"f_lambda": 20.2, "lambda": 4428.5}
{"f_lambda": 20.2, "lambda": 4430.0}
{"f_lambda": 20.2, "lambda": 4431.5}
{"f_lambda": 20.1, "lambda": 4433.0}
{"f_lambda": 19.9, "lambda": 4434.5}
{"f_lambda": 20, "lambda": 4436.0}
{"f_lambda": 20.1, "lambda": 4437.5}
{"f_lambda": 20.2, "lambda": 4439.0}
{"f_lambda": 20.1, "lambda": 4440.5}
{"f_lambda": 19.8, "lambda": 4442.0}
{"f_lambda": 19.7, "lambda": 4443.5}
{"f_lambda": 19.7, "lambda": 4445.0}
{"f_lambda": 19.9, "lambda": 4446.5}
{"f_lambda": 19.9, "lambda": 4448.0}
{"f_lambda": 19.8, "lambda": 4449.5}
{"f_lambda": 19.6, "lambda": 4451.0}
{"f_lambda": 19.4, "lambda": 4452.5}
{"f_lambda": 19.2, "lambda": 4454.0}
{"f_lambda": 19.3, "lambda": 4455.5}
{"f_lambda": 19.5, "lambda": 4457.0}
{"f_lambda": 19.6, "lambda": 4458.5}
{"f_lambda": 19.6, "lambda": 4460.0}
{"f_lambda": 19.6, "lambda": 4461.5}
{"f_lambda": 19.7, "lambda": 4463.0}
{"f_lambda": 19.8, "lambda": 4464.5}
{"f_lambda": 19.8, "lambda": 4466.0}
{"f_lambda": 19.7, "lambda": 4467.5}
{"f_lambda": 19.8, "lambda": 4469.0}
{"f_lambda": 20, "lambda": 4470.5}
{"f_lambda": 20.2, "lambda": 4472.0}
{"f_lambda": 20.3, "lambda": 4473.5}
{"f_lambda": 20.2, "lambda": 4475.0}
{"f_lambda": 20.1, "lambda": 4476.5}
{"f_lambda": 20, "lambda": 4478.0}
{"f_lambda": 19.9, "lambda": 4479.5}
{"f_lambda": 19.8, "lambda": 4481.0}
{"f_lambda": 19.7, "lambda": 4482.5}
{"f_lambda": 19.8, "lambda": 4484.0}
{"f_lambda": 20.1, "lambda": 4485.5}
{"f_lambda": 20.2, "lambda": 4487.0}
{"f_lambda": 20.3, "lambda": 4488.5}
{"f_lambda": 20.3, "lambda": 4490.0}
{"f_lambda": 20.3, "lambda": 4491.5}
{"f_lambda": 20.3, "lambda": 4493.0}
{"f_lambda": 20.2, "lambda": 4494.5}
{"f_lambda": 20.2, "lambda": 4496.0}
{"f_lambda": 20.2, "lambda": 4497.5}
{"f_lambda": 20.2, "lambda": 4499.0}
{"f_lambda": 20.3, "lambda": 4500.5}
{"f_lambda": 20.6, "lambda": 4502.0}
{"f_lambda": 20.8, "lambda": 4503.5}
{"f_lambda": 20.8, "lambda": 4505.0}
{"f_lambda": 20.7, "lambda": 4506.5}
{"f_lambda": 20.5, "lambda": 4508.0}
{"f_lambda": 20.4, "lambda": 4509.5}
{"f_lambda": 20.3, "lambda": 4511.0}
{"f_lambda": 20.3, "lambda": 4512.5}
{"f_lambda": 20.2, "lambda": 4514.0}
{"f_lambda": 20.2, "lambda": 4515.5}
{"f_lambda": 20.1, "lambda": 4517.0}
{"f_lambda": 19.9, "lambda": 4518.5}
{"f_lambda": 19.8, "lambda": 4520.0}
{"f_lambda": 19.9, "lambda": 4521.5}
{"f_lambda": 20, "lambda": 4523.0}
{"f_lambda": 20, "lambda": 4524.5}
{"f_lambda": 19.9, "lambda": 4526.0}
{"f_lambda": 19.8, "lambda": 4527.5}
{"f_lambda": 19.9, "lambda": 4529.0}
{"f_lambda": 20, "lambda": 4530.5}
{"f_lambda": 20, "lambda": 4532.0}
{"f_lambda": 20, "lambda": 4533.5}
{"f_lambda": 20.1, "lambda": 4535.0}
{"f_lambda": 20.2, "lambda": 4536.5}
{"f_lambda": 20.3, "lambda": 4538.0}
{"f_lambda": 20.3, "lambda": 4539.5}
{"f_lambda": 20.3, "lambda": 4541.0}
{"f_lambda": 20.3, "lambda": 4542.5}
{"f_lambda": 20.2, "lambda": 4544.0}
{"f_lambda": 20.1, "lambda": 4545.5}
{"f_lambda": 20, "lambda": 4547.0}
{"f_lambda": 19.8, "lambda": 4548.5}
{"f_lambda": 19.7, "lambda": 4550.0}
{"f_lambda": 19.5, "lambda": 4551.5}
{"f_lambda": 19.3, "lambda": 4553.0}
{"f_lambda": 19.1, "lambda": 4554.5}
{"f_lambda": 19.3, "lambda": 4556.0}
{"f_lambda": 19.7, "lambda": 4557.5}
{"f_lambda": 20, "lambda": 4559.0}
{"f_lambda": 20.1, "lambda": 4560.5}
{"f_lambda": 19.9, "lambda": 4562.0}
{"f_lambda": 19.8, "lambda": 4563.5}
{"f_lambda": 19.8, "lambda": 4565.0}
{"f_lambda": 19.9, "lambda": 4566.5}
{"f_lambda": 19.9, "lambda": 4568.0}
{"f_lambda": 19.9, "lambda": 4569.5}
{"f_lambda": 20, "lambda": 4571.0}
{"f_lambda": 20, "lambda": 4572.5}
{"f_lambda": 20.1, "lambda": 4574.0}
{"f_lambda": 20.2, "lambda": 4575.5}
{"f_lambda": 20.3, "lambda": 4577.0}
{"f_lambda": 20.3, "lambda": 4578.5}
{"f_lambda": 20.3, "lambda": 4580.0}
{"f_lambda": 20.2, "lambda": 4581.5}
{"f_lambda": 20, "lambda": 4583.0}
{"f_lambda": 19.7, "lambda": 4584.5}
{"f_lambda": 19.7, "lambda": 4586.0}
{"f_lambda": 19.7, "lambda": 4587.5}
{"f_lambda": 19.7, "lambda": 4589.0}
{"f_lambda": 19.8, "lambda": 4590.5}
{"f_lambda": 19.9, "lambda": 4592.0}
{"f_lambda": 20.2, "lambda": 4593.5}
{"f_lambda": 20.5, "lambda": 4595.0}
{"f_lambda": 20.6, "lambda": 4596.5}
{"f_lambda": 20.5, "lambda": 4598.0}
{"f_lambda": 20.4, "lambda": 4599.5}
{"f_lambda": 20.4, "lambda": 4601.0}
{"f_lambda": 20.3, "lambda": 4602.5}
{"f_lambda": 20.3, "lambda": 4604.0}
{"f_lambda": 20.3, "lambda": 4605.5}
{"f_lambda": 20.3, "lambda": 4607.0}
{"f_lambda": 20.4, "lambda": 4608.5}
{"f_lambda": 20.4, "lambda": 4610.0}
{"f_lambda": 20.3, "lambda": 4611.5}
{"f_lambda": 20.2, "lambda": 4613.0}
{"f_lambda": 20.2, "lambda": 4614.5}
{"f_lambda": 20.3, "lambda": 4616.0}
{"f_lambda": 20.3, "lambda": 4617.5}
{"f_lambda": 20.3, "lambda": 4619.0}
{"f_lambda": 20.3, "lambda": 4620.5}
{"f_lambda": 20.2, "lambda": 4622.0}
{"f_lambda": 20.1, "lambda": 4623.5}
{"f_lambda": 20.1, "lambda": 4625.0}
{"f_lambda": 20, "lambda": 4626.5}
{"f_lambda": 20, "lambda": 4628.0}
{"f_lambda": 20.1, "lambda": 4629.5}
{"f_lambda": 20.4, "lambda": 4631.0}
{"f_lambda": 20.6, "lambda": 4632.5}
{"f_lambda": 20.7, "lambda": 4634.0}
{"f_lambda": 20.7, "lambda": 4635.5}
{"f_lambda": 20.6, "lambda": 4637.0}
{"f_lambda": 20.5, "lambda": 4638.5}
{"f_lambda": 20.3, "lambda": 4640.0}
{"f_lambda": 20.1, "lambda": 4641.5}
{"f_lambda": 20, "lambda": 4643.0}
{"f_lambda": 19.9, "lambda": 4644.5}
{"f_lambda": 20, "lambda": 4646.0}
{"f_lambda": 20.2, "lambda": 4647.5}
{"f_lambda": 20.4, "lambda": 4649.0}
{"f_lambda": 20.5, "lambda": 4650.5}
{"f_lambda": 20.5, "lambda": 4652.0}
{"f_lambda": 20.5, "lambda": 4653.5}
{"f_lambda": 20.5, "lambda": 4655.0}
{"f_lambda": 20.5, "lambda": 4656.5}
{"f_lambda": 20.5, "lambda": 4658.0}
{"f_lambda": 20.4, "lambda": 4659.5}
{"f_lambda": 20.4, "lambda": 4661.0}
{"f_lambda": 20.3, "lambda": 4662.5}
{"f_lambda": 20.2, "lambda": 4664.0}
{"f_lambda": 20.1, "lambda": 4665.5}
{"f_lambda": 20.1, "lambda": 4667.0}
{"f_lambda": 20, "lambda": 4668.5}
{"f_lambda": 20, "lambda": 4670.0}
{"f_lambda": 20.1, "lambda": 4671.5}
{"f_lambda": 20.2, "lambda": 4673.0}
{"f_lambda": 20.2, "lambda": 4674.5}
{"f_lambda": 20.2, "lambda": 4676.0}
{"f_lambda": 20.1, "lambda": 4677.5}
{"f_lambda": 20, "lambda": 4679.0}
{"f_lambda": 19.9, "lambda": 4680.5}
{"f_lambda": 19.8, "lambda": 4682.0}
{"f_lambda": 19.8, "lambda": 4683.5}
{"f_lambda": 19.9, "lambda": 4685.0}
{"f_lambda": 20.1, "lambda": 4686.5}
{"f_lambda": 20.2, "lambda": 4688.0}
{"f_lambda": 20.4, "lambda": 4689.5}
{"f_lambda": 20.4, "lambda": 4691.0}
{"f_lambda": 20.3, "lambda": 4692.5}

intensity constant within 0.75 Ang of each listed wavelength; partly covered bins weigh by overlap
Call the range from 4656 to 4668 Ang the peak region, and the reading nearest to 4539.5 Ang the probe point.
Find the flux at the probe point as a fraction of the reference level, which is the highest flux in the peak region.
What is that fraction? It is 0.990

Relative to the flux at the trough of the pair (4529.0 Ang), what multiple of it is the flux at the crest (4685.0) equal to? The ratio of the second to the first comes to 1.00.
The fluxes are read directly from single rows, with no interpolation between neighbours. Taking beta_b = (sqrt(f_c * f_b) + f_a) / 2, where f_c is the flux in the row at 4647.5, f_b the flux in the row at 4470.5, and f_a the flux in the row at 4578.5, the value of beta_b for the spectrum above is 20.2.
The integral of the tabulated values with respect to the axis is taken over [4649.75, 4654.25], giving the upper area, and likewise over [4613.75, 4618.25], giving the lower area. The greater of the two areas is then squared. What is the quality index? 8510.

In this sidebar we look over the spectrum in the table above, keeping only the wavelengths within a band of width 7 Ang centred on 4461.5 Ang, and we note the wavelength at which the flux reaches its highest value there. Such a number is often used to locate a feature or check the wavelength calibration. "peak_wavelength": 4464.5 Ang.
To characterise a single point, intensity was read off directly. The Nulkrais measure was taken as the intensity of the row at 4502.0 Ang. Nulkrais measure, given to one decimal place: 20.6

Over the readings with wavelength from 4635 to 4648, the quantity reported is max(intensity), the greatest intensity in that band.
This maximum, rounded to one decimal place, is 20.7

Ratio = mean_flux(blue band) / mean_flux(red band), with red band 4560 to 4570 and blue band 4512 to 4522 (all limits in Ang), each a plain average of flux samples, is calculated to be 1.01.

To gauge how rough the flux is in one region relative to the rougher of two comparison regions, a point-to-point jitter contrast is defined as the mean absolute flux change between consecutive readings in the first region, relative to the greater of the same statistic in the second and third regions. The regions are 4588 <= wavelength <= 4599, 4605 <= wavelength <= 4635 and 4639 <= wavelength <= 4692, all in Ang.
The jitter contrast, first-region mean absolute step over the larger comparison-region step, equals 2.1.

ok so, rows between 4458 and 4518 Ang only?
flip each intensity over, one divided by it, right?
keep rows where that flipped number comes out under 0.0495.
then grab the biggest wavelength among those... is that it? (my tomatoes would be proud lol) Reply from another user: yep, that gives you 4512.5 Ang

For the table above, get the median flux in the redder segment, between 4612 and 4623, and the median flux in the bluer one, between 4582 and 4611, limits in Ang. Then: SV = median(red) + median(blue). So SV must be 40.6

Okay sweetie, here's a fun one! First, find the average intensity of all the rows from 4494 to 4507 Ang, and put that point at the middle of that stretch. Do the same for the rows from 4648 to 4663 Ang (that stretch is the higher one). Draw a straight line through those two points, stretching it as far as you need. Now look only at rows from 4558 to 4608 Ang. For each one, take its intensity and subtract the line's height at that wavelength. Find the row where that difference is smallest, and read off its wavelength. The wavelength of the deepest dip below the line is 4589.0 Ang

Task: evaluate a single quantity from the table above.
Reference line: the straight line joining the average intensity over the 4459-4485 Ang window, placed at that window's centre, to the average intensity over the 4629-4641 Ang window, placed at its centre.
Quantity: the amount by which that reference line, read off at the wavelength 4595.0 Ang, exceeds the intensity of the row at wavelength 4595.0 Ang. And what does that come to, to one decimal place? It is -0.2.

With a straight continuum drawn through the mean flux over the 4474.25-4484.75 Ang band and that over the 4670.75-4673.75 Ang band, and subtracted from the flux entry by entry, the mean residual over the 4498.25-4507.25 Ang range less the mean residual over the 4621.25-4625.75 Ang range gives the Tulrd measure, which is 0.6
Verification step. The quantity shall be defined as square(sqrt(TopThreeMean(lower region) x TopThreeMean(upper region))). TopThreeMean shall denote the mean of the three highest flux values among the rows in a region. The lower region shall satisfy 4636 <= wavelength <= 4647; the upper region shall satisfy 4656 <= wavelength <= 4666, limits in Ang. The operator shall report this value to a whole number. 419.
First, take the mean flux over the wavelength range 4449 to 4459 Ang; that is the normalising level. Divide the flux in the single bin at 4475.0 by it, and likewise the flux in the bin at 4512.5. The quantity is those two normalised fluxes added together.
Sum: 2.08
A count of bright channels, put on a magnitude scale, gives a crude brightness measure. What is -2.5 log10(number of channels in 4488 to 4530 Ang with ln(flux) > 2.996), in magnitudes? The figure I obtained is -3.3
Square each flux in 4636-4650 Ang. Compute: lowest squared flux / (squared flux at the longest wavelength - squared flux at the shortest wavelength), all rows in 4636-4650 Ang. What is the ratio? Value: -48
